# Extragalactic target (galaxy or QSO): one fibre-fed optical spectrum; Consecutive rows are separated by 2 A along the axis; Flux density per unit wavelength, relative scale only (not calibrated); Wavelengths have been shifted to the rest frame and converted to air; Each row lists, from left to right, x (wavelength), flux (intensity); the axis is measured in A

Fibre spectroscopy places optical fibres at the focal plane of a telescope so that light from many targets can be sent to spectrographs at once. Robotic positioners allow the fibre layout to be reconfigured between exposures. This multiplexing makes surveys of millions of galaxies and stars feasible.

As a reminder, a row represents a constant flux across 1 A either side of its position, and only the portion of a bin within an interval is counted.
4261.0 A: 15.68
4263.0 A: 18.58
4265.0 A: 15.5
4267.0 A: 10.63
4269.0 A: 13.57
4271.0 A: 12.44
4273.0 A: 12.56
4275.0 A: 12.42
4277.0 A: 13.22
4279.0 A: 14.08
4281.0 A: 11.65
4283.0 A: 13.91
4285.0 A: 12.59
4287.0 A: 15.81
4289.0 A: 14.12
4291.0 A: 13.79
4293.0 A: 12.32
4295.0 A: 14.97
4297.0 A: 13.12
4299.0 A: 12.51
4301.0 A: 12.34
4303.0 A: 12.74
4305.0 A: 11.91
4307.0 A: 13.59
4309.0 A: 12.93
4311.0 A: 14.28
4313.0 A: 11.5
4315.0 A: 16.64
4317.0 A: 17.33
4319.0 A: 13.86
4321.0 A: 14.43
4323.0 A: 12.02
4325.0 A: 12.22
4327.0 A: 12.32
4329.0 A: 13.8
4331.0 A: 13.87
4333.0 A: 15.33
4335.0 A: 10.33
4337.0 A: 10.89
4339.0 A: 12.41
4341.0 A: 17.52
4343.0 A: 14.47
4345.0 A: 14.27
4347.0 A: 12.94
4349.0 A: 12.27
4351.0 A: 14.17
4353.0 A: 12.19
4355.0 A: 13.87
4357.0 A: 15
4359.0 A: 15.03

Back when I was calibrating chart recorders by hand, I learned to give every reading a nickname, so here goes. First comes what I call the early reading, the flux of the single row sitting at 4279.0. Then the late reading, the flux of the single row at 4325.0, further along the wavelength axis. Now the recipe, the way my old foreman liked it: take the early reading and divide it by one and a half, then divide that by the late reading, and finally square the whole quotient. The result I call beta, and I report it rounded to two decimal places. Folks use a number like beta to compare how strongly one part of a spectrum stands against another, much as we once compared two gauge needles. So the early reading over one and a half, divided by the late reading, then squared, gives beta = 0.59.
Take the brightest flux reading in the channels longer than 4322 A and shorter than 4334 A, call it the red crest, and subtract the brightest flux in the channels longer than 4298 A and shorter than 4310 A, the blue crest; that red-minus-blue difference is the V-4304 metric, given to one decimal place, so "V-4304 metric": 1.7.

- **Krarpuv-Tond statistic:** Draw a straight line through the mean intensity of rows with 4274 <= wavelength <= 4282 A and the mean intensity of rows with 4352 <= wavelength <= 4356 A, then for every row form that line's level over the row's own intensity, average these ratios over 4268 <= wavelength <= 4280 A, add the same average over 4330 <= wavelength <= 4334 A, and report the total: 1.88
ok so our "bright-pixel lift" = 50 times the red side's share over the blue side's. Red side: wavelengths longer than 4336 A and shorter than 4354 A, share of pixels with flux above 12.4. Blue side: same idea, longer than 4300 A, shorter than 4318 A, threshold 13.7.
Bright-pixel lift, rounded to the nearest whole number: 100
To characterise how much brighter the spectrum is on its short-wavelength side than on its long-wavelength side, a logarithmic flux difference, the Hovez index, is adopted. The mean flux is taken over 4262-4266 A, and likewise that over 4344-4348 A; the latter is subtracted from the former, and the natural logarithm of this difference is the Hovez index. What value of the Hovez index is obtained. 1.2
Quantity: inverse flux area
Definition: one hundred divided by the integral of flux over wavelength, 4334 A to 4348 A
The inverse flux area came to 0.539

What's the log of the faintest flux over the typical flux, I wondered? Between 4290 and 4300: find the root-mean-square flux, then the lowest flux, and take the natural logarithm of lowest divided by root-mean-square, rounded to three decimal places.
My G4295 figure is -0.082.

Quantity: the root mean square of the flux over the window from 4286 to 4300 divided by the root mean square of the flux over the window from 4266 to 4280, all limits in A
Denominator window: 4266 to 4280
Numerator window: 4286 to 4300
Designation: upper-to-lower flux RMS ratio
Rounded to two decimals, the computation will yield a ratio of 1.09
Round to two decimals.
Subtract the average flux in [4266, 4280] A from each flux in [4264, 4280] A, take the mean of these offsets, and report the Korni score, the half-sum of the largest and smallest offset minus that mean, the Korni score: 0.01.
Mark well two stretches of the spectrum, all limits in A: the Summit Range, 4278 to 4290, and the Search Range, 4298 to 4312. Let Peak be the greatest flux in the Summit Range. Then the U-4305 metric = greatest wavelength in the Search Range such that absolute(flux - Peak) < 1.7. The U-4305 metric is 4311.0 A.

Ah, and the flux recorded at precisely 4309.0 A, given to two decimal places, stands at 12.93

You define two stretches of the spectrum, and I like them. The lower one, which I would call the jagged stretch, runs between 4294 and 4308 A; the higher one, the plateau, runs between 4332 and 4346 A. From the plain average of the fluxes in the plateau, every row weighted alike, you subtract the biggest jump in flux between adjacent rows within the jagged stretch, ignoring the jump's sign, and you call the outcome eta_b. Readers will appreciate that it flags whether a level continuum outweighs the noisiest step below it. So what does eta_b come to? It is 11.8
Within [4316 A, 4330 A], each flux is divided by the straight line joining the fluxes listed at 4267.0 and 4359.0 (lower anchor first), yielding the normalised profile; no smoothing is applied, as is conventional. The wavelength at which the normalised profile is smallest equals 4323.0 A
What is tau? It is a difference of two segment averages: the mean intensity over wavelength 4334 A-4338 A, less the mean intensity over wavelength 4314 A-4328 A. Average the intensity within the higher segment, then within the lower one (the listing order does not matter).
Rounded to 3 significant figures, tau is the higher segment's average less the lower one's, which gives -3.51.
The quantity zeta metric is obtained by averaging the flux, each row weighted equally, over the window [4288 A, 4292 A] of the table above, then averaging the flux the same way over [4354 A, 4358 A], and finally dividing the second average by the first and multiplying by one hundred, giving 103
